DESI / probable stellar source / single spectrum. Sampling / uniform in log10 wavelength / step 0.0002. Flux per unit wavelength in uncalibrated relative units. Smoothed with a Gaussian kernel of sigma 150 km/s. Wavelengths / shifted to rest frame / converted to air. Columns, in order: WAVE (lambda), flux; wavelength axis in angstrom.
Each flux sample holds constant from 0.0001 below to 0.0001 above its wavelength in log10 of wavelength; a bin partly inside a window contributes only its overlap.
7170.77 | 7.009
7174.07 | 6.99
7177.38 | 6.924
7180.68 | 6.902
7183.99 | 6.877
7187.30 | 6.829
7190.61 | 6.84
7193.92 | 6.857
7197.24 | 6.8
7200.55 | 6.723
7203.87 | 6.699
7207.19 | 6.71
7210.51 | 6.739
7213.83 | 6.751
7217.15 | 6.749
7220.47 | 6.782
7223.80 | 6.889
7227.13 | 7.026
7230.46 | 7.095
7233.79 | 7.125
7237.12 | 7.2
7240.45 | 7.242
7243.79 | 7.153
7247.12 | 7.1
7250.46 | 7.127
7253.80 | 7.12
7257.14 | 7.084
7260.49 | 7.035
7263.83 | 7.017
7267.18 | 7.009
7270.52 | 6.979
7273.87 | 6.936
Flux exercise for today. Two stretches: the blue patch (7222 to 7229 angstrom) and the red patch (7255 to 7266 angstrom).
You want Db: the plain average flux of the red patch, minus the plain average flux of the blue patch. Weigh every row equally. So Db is 0.1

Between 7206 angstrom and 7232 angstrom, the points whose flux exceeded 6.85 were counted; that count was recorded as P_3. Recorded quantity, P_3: 3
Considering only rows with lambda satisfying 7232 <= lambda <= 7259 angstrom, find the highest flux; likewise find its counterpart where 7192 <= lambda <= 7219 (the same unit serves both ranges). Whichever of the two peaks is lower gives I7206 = 6.86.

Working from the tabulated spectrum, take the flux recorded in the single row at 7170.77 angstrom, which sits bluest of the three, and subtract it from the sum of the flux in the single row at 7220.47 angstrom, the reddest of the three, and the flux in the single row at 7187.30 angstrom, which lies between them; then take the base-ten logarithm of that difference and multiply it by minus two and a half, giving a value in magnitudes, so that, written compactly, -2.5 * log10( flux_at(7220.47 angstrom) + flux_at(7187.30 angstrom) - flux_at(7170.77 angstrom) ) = -2.05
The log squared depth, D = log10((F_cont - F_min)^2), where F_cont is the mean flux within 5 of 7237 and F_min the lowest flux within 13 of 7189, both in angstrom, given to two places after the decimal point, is -0.66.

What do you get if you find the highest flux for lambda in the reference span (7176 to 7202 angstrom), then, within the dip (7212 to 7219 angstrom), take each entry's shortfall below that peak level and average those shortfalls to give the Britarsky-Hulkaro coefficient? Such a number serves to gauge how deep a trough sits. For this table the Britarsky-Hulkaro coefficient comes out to 0.17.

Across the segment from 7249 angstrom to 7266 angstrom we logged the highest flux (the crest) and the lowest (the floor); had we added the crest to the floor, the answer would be 14.1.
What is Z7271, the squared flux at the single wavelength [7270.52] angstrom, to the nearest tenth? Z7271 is 48.7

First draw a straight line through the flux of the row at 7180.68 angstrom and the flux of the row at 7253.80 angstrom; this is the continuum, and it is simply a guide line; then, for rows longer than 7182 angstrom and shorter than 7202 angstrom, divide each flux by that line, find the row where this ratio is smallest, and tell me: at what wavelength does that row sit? 7200.55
